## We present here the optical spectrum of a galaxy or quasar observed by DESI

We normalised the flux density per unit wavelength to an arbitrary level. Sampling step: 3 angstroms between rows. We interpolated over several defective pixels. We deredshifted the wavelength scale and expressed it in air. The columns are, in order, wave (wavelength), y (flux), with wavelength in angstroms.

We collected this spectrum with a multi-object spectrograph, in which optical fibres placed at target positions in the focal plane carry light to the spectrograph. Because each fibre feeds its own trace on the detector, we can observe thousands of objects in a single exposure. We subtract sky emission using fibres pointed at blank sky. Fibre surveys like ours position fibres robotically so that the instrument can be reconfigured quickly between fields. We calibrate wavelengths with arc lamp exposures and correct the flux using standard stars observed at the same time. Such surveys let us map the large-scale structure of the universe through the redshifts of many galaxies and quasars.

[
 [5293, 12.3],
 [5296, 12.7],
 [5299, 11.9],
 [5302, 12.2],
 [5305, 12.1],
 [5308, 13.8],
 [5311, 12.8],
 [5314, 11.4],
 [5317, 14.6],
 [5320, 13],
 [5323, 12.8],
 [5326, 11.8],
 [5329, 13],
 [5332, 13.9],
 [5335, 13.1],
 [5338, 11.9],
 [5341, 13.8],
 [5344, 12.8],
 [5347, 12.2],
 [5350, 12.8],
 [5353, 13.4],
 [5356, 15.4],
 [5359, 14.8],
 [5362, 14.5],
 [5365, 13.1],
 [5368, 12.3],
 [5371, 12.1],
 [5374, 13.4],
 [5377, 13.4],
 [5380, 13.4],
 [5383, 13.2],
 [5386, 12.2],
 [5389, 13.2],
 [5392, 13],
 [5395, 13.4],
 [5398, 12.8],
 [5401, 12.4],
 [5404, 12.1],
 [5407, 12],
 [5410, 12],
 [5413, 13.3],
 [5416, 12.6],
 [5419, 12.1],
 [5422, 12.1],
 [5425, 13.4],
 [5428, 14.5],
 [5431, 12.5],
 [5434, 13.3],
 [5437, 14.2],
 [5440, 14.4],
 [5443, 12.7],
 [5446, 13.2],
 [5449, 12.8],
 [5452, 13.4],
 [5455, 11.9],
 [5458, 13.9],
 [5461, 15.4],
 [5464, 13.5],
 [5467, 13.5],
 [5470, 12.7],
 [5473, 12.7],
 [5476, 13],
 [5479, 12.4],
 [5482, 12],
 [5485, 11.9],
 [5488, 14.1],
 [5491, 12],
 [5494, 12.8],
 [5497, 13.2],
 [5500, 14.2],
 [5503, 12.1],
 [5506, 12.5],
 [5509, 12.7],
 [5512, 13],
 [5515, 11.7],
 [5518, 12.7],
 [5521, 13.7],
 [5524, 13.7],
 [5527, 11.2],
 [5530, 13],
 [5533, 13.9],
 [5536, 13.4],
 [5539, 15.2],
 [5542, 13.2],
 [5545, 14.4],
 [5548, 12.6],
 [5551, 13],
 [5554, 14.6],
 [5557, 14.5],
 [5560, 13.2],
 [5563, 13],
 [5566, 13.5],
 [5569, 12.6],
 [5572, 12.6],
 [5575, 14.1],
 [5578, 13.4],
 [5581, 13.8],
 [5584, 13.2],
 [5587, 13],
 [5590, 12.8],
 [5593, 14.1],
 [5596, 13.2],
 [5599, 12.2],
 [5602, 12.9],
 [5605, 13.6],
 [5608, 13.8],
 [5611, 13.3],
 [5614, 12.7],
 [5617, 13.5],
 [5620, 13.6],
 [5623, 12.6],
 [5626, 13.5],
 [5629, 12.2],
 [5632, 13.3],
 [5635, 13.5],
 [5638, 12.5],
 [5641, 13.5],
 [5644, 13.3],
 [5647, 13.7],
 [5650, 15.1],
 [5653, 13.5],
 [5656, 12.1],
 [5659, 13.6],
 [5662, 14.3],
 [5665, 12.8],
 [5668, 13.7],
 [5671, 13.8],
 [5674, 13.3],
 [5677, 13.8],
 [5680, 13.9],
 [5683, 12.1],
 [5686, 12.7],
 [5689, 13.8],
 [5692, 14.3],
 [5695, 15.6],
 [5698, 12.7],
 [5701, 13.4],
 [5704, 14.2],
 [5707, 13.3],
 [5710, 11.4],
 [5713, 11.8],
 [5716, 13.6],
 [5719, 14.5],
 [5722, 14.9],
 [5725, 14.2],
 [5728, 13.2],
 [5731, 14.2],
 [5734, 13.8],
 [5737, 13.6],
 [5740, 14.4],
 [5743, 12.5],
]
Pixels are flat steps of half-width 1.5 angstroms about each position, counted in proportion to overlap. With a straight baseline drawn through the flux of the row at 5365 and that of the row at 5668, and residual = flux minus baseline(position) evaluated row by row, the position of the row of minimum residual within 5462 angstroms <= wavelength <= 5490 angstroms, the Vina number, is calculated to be 5485 angstroms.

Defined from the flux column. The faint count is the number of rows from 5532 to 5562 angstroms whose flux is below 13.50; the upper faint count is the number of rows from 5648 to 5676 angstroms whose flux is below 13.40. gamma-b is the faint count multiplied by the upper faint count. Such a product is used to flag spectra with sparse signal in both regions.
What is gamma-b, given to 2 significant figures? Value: 15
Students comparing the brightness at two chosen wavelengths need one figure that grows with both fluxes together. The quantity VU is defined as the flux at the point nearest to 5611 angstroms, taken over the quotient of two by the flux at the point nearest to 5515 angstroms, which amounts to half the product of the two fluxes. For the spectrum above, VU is 78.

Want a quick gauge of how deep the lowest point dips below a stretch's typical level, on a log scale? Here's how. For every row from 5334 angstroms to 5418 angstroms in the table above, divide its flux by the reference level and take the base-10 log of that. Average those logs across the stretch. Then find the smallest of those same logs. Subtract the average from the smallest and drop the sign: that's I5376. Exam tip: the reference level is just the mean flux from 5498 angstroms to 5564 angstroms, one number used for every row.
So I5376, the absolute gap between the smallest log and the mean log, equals 0.038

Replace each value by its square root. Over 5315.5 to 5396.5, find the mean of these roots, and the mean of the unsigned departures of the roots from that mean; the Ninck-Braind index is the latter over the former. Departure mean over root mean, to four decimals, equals 0.0245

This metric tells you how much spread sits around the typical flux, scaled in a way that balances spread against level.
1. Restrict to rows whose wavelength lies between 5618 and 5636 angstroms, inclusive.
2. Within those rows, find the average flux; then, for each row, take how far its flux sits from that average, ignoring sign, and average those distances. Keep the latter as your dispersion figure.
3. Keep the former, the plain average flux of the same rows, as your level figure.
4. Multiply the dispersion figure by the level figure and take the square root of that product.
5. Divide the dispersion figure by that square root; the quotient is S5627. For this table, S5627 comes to 0.191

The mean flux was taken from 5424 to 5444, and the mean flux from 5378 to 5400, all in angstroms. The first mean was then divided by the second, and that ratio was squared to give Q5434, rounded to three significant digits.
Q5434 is 1.09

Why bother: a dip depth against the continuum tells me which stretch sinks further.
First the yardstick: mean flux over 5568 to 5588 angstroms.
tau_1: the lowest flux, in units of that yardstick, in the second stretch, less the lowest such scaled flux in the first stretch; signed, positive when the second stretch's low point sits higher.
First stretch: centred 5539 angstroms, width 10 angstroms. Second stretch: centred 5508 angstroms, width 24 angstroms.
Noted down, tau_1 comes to -0.11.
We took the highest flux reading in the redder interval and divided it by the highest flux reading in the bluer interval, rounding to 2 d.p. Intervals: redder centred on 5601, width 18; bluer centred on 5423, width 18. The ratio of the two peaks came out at 0.97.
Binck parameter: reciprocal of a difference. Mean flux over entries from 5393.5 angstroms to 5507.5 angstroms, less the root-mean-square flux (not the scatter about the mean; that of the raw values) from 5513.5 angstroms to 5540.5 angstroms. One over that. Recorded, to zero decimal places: -4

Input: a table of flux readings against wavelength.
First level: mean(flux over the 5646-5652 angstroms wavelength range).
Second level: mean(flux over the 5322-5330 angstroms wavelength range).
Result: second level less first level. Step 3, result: -1.9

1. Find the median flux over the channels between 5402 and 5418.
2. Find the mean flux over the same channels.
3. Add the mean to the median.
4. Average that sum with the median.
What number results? 18.3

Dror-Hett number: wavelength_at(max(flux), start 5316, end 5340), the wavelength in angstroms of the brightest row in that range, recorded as 5317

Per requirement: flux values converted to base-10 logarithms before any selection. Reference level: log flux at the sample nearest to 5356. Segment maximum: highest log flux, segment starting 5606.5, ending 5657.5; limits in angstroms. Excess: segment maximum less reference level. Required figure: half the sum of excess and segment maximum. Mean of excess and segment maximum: 0.59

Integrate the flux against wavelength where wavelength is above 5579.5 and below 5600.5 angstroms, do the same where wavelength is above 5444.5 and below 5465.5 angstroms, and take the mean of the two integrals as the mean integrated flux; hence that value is 280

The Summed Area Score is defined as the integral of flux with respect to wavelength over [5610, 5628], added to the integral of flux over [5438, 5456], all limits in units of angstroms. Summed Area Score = 473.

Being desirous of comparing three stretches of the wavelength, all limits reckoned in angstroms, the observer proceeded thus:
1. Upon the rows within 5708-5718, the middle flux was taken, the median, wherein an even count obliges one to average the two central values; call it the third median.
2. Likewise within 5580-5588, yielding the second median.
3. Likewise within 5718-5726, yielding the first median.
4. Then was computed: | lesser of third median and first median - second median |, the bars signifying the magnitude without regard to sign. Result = 1.4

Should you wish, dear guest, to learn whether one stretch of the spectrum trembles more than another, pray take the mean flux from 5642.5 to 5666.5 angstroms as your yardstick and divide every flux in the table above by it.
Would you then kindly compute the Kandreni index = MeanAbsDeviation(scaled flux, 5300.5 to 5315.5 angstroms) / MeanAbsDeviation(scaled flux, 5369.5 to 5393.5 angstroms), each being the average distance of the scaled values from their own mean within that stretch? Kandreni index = 1.6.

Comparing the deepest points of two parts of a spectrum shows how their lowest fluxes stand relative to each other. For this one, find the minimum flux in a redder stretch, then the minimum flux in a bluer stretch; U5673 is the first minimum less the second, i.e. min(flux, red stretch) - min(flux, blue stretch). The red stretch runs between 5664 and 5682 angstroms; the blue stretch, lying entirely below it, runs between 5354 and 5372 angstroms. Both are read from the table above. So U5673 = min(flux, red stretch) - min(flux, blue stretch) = 0.70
